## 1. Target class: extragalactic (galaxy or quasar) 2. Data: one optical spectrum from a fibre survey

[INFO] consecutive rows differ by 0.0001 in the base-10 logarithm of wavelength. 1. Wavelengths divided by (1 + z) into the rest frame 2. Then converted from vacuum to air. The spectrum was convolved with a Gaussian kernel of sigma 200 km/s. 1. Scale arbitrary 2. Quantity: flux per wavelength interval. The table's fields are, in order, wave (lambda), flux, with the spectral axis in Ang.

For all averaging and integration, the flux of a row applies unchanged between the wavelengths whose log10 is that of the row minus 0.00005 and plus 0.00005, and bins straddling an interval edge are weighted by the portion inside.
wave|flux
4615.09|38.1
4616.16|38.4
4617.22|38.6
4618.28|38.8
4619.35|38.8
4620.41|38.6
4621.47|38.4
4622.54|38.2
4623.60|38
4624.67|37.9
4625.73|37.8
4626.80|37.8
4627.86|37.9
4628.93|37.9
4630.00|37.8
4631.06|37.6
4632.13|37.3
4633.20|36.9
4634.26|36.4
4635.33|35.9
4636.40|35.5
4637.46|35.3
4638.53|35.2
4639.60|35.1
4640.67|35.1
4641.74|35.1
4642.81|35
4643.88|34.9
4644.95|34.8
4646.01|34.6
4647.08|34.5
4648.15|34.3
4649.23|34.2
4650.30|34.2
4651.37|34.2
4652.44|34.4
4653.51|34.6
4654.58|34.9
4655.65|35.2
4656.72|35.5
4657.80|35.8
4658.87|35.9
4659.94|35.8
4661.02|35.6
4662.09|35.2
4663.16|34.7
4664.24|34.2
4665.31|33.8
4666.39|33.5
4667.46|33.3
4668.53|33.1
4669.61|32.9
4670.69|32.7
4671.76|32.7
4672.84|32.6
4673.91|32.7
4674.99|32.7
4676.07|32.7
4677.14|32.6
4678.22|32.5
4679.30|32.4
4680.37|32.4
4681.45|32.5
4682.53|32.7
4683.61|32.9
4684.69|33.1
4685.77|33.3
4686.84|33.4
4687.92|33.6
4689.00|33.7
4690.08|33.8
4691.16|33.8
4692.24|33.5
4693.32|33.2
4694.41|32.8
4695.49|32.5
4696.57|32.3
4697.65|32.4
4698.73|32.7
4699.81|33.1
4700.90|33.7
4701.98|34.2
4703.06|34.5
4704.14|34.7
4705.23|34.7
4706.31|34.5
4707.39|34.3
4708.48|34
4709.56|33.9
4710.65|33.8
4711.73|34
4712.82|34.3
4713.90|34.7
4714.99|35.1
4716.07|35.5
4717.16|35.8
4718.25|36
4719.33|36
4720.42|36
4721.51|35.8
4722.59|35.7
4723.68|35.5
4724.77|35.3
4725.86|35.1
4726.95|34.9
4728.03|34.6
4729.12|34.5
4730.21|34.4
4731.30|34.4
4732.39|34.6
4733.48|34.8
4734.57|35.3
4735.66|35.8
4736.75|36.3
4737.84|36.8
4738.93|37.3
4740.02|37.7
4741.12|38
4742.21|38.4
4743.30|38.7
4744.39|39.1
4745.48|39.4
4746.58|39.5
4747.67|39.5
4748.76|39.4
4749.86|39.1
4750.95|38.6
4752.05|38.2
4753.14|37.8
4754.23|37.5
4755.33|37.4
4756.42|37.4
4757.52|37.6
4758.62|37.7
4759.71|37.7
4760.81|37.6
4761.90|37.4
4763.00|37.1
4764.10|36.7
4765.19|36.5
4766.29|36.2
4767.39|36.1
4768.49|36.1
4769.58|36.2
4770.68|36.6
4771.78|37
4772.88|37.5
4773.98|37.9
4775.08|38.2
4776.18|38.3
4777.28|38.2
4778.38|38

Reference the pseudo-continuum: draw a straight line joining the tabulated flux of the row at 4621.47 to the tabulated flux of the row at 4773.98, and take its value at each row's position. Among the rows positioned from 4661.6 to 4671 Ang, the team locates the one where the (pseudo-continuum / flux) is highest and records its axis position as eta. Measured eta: 4670.69 Ang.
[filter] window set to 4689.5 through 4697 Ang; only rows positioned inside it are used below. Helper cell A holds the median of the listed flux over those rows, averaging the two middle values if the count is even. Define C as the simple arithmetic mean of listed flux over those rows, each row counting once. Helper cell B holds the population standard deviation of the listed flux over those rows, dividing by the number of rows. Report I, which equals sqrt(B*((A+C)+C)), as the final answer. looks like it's 7.5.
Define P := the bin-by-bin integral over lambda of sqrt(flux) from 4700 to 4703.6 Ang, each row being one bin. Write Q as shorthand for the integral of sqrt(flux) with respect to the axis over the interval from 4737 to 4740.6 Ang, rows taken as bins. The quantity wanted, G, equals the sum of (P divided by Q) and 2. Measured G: 3.0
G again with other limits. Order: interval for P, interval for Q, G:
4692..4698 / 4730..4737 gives 2.8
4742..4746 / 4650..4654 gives 3.1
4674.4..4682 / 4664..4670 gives 3.2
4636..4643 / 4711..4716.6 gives 3.3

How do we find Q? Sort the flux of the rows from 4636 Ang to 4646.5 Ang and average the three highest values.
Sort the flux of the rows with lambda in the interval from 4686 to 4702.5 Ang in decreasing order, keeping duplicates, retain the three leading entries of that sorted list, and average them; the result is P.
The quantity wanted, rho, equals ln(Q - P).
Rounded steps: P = 33.9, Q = 35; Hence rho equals 0.3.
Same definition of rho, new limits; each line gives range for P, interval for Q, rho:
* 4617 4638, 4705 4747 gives -0.5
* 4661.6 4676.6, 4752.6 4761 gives 1.1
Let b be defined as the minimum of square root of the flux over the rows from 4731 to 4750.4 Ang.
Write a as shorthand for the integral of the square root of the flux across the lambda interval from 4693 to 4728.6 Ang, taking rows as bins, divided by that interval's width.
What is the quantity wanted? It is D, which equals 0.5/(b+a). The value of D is 0.0426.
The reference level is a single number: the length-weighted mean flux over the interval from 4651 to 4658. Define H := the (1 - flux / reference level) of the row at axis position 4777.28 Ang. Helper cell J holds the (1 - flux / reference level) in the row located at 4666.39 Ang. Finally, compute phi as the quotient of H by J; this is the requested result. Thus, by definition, -2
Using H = -0.094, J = 0.04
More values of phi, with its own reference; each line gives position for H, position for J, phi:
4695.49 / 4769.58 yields -2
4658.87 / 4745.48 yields 0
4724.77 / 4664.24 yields -1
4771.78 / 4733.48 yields -17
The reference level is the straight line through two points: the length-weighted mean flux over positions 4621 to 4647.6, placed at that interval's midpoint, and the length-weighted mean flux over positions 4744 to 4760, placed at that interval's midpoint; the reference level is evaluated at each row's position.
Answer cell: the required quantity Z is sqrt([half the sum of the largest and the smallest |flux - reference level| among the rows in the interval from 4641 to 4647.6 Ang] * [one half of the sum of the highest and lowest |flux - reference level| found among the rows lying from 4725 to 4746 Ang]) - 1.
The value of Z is 0.85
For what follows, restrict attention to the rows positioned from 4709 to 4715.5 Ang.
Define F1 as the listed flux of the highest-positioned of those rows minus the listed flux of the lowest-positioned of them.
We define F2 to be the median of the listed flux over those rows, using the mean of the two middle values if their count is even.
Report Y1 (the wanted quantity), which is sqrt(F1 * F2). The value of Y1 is 6.4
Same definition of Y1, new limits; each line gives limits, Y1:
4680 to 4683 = 3.1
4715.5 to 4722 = 3.3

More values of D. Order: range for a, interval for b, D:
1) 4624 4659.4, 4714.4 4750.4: 0.0422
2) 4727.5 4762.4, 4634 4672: 0.0423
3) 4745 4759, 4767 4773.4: 0.0410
